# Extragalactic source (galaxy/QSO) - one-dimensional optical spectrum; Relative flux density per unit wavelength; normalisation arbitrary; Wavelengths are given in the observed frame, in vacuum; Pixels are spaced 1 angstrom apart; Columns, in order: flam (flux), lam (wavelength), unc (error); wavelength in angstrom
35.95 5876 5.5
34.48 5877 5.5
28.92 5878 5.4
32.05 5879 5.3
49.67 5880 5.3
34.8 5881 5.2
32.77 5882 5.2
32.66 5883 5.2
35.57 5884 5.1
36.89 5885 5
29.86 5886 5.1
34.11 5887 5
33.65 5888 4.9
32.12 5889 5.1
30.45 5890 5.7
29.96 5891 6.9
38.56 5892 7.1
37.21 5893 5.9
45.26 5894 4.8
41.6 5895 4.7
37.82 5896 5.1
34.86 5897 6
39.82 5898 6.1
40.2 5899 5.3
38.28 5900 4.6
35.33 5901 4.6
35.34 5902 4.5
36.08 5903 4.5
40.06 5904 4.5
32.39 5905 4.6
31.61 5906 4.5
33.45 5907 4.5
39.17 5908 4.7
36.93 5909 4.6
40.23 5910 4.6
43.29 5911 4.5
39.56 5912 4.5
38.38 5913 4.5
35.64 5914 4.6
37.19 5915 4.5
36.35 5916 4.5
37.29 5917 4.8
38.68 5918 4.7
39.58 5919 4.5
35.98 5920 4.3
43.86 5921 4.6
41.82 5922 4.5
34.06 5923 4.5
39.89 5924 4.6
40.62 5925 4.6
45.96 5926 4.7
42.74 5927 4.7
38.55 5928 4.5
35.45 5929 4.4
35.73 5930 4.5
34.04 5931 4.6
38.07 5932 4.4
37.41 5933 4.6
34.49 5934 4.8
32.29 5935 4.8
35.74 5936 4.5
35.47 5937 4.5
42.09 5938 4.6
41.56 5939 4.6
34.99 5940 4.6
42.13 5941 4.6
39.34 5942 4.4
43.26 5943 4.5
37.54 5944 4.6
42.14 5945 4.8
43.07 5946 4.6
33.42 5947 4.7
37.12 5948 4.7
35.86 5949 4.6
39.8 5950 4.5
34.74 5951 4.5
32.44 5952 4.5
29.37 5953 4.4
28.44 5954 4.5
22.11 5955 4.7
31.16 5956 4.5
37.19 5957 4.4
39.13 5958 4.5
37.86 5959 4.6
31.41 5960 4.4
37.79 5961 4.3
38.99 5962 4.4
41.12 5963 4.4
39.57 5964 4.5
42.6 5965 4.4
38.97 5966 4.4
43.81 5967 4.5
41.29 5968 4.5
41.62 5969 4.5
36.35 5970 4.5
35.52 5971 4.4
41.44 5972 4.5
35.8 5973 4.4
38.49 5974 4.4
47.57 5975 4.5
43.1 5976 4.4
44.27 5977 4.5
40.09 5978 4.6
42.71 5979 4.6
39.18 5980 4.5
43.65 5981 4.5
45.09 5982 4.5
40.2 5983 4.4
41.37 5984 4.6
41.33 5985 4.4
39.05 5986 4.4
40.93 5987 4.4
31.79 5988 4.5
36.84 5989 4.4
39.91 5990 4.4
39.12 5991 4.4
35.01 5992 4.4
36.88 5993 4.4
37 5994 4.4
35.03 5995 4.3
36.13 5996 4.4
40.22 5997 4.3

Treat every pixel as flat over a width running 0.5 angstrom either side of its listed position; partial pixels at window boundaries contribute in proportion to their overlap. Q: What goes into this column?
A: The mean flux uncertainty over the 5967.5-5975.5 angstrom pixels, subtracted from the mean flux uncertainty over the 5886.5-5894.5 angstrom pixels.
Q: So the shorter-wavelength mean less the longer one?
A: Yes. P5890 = 1.2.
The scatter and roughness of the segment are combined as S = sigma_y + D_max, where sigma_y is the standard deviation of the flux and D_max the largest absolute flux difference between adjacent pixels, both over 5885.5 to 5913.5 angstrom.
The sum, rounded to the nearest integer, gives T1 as 13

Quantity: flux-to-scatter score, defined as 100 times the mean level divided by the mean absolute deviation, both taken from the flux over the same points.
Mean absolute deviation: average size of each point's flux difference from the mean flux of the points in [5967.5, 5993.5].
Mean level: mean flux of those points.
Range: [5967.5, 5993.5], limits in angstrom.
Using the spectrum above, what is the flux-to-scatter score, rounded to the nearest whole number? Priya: 1466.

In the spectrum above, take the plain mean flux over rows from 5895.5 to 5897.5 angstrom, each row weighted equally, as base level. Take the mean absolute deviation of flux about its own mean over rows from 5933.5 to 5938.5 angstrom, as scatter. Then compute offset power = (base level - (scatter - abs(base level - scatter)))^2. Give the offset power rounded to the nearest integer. 4600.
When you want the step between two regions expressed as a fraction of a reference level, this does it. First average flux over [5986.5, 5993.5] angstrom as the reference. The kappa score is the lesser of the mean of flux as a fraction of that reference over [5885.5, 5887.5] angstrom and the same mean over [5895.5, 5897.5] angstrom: 0.86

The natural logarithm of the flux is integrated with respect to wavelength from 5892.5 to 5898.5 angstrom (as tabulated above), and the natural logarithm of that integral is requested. 3.1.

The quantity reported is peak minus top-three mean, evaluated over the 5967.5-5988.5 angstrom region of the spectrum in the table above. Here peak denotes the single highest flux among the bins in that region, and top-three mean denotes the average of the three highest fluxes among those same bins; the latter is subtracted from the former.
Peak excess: 1.9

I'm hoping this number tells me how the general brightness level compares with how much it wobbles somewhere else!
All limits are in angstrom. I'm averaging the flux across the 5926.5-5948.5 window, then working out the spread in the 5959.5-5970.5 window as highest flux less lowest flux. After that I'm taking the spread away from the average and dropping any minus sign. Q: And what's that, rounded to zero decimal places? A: 26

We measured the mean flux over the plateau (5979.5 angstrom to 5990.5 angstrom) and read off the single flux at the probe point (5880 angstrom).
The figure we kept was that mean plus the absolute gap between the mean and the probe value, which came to 49.7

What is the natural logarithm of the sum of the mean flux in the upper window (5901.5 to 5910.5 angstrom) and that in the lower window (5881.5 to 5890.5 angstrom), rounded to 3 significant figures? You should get 4.24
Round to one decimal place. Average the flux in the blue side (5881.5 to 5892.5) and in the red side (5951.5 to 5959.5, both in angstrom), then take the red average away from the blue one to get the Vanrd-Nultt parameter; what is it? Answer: 1.1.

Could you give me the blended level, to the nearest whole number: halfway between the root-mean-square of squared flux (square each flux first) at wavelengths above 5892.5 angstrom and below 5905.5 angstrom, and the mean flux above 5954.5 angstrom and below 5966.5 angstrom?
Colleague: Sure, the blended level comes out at 757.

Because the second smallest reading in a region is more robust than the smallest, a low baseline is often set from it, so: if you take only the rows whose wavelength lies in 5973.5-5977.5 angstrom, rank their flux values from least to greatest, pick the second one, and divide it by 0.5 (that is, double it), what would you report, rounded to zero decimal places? 86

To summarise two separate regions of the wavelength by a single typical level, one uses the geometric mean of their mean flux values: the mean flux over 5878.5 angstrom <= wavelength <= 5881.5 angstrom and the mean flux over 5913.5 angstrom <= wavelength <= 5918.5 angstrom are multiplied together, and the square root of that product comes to 37.9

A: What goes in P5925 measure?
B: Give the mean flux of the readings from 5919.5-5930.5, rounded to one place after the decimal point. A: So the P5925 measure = 39.5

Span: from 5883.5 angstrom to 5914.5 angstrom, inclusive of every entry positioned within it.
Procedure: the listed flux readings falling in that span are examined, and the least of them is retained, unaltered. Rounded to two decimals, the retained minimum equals 29.86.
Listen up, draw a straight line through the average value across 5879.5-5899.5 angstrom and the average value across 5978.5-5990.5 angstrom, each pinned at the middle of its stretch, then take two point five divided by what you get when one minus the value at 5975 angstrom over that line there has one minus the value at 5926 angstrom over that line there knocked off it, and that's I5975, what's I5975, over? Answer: 131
